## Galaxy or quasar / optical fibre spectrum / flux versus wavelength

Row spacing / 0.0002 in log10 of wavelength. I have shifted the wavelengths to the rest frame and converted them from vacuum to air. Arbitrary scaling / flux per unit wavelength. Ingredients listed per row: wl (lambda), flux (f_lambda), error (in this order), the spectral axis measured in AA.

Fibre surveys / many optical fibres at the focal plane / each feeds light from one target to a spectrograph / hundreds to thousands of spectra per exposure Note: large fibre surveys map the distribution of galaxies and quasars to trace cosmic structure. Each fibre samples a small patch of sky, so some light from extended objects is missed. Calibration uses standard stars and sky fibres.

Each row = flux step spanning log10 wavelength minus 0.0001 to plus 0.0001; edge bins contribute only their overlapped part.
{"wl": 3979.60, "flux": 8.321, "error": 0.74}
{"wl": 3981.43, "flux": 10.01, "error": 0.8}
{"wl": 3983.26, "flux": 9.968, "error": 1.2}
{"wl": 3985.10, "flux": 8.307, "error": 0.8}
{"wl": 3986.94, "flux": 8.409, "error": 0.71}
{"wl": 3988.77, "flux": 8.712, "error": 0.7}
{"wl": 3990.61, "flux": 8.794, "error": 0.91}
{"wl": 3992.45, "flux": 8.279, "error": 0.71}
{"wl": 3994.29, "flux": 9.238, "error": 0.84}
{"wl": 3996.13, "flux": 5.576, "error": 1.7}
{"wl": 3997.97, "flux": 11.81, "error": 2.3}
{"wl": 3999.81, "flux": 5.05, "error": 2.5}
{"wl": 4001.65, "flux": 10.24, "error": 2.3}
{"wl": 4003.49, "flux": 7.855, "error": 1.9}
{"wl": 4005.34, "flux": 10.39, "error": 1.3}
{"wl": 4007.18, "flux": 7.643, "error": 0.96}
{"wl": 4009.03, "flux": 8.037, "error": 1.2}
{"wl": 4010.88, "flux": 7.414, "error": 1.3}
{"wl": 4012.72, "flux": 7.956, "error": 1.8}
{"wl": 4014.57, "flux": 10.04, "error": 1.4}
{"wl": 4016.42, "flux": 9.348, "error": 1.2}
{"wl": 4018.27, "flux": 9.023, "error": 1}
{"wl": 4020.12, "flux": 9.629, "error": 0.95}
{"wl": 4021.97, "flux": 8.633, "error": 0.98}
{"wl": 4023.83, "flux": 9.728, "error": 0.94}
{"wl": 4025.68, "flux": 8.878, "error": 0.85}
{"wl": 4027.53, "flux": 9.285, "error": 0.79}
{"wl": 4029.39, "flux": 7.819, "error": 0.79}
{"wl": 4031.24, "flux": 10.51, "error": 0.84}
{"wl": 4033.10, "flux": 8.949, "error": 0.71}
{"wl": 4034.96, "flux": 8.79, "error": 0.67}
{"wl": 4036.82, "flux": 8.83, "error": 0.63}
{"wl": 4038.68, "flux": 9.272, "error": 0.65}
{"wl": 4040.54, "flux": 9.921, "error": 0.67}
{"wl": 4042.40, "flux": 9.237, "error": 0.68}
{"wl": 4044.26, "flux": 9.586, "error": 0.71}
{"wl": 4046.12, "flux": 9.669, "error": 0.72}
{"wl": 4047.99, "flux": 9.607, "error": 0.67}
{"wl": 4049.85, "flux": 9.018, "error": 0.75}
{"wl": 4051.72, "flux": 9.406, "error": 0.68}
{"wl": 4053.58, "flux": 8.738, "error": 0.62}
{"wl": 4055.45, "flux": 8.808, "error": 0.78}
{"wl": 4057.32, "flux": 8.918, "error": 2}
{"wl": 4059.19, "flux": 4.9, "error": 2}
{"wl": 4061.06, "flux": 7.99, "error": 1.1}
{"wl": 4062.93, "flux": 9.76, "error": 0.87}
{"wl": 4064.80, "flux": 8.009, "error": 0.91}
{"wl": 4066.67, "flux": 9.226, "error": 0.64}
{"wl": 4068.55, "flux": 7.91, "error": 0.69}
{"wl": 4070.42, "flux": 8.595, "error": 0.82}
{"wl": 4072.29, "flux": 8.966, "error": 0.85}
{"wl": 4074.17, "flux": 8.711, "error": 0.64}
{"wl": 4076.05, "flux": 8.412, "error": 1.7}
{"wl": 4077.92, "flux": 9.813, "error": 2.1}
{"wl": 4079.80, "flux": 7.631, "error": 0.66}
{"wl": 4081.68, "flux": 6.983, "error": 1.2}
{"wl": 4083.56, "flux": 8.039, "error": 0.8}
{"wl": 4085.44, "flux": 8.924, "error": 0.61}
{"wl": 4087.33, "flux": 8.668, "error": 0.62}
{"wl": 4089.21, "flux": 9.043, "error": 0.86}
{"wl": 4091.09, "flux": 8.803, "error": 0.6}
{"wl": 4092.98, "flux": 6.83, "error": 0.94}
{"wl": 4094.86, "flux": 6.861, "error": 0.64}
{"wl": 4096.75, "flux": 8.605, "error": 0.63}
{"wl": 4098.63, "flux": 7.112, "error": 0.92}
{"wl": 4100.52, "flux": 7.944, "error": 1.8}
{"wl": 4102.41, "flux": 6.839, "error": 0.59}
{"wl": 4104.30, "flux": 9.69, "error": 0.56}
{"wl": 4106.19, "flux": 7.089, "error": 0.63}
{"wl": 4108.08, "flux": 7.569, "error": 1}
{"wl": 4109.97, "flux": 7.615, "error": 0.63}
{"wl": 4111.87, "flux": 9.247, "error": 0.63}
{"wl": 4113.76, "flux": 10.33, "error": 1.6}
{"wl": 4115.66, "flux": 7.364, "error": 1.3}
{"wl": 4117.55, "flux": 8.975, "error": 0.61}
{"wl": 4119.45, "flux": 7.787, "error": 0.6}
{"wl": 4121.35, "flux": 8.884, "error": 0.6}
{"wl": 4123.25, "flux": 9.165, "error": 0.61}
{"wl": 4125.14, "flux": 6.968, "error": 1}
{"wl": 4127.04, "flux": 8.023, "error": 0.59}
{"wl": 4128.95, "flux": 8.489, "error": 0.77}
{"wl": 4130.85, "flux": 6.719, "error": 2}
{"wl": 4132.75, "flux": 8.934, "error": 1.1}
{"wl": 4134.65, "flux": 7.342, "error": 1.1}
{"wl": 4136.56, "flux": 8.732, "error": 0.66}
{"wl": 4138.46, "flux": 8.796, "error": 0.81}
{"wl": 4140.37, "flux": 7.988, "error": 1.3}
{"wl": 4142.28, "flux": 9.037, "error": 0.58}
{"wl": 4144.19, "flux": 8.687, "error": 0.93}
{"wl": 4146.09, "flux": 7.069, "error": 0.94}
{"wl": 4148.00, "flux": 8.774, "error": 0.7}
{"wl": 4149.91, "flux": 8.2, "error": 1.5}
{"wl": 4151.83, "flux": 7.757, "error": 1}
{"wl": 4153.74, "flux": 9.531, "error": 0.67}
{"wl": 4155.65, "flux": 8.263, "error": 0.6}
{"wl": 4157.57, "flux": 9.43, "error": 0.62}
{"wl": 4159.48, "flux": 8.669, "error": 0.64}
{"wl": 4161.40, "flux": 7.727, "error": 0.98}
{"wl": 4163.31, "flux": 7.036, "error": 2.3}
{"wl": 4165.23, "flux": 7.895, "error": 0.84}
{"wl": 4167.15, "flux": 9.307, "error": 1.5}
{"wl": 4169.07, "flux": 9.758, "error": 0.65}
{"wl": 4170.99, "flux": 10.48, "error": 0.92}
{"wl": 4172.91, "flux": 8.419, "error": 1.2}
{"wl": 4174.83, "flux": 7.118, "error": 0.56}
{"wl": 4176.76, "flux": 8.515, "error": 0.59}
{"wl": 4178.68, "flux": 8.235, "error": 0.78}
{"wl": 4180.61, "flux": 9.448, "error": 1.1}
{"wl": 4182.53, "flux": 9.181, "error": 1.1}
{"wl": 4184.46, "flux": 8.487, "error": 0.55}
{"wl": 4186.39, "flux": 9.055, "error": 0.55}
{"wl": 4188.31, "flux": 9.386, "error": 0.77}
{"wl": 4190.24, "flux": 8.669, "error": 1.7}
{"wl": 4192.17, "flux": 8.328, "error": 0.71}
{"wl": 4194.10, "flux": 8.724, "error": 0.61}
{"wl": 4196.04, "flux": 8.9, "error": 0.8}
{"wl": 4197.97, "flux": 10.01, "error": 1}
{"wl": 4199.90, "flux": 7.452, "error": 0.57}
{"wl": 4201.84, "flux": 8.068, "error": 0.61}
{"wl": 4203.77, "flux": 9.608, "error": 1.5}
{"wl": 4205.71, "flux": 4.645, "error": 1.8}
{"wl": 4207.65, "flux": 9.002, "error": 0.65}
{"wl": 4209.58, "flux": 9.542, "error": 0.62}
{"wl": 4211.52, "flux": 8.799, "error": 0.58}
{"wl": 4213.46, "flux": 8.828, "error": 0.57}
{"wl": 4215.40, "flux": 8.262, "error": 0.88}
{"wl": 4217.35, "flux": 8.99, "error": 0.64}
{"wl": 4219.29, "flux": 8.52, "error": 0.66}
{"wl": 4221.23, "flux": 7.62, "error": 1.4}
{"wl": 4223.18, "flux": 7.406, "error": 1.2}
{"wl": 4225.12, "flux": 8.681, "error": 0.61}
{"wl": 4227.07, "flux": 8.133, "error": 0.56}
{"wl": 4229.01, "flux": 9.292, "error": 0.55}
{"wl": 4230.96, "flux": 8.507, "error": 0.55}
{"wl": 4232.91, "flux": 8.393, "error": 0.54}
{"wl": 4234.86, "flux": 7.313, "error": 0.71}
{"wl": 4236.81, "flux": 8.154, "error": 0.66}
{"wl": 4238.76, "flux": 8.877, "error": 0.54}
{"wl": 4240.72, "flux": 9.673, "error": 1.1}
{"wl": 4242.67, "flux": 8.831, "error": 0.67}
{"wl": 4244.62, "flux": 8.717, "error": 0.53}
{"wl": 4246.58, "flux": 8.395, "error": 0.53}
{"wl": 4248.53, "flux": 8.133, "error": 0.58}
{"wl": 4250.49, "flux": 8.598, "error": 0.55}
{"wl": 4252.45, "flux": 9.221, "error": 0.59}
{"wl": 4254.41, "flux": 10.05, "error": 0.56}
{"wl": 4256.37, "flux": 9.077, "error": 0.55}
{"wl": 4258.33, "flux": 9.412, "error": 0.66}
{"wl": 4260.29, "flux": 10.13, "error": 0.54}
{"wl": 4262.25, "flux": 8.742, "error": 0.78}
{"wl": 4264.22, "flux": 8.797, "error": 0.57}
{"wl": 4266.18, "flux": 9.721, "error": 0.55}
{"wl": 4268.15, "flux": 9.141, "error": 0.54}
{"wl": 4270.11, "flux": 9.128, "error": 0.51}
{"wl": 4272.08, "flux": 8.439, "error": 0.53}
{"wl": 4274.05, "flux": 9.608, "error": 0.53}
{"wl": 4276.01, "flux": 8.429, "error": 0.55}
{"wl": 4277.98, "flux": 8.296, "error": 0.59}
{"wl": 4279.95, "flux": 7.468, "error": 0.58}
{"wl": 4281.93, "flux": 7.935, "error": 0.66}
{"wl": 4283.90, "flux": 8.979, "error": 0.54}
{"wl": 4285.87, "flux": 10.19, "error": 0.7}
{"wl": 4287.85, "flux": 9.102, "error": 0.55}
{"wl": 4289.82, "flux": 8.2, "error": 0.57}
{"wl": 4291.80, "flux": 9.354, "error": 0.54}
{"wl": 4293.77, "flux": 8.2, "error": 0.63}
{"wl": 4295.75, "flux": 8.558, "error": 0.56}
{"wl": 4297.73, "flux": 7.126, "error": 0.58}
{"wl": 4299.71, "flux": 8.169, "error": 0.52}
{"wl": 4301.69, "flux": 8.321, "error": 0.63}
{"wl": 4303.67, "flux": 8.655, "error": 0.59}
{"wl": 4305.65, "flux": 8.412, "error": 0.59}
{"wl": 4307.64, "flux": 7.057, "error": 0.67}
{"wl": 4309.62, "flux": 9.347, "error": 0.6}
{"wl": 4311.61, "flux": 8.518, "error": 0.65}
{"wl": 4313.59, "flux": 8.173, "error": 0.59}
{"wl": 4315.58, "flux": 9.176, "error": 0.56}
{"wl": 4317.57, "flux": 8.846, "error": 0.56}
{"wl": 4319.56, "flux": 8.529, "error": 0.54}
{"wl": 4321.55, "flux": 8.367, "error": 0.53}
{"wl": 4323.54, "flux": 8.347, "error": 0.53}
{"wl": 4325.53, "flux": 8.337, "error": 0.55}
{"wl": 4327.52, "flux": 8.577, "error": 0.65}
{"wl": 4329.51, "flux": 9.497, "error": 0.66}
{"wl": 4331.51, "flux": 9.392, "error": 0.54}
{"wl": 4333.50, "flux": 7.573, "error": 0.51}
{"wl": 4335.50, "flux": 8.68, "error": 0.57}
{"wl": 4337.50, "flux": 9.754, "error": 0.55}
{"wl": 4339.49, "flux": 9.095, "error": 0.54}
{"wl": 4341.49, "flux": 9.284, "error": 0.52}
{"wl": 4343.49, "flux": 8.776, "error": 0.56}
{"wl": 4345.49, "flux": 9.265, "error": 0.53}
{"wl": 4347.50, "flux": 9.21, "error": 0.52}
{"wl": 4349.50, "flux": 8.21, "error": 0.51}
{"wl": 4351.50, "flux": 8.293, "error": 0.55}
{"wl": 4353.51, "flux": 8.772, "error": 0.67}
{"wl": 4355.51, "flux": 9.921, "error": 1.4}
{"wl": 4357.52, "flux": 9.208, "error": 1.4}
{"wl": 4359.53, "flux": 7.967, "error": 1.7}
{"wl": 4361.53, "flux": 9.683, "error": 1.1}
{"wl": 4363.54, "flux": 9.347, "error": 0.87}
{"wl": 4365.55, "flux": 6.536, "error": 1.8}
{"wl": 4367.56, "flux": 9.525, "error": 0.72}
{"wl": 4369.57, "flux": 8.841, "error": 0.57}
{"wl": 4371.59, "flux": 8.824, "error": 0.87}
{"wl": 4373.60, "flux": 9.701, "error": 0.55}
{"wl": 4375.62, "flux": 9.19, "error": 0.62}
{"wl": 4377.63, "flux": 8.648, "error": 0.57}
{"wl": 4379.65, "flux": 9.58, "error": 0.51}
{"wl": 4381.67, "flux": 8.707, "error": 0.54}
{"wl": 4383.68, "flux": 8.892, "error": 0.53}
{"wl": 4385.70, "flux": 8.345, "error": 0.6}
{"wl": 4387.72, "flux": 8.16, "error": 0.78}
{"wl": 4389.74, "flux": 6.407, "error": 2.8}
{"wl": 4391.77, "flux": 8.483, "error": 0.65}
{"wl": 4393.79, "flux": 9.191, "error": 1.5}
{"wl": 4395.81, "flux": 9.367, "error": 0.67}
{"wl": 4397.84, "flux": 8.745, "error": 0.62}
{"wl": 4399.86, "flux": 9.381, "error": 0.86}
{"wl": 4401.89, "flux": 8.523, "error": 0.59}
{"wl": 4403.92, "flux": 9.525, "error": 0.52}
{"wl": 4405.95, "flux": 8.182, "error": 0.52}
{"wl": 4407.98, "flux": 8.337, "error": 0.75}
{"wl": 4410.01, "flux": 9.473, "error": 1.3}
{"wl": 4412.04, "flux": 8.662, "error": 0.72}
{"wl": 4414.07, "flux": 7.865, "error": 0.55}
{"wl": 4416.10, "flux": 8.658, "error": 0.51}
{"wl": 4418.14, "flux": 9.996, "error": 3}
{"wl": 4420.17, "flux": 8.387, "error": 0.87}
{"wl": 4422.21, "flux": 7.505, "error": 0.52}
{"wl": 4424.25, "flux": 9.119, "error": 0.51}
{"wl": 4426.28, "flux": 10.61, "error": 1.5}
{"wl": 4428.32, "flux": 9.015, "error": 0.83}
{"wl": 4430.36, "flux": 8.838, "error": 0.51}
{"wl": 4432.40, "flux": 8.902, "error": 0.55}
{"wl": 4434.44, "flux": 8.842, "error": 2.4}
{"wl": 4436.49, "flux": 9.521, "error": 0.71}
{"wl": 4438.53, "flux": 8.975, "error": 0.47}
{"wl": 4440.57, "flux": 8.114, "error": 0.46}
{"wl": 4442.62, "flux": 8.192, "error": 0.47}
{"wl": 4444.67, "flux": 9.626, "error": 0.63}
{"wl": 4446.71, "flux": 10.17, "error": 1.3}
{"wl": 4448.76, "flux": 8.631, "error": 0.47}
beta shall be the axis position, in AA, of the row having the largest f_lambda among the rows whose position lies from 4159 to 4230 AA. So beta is 4170.99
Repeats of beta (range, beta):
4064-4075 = 4066.67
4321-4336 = 4329.51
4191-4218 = 4197.97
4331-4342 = 4337.50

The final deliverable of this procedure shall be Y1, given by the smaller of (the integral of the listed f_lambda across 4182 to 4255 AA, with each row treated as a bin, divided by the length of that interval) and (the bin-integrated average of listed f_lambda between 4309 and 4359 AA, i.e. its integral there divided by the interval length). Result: 8.58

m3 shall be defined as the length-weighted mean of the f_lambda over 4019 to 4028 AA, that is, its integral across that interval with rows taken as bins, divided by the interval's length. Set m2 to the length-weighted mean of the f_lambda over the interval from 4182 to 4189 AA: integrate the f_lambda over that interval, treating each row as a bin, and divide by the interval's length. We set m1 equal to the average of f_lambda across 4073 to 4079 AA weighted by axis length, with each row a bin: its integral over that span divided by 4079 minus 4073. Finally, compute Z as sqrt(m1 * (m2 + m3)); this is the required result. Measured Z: 12.8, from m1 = 8.9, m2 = 9.01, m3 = 9.2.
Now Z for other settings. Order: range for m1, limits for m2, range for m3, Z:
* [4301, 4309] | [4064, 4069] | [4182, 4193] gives 11.9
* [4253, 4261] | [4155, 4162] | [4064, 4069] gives 12.8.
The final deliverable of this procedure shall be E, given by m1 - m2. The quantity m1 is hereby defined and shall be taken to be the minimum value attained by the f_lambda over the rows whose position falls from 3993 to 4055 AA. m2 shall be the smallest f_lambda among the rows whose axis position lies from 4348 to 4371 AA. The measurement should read -1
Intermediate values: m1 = 5.05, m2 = 6.536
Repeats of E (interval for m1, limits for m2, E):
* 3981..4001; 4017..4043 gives -3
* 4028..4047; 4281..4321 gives 1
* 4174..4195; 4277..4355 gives 0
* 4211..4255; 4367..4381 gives -1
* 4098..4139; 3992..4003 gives 2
